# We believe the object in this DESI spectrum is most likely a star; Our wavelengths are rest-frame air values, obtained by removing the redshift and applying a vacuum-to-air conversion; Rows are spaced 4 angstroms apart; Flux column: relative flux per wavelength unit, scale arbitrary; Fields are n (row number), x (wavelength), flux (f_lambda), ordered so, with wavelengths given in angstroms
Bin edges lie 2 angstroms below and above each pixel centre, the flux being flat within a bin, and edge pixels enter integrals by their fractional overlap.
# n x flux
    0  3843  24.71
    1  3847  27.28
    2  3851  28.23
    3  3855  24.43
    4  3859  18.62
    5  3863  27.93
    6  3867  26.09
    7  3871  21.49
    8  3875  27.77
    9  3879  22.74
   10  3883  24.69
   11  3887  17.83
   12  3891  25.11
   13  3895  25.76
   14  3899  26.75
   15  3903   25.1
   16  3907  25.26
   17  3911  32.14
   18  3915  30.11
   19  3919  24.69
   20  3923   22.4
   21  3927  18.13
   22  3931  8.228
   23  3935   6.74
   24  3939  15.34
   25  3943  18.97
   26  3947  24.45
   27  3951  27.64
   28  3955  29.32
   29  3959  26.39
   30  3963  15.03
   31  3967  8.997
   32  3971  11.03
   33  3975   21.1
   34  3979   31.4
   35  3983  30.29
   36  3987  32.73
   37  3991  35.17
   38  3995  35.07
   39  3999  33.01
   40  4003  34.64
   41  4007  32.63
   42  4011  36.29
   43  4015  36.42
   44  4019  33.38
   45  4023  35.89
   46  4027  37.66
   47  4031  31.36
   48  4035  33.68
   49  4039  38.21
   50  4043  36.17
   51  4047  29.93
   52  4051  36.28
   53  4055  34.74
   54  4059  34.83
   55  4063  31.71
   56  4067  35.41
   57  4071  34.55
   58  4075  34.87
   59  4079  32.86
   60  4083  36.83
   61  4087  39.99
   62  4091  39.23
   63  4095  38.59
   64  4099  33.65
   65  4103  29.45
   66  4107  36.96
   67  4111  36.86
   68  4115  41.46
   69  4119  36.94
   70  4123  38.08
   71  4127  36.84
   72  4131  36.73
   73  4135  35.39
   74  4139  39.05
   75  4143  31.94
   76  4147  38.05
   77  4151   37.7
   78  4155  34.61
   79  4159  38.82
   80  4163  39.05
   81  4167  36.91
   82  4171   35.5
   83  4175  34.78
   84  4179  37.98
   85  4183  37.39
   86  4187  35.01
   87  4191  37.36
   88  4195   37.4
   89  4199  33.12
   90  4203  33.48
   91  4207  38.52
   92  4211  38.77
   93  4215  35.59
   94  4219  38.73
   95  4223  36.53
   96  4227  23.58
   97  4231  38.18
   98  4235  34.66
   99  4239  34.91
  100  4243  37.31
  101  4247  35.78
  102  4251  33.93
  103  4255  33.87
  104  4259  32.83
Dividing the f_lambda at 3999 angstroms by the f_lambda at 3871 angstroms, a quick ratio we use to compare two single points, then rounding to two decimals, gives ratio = 1.54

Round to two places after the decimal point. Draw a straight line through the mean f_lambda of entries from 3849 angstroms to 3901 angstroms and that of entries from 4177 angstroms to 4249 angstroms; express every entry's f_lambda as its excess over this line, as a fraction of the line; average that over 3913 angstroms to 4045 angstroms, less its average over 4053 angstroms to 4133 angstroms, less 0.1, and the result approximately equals -0.27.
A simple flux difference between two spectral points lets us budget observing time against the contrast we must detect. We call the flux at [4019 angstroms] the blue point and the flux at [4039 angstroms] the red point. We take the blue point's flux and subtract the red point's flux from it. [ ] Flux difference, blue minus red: -5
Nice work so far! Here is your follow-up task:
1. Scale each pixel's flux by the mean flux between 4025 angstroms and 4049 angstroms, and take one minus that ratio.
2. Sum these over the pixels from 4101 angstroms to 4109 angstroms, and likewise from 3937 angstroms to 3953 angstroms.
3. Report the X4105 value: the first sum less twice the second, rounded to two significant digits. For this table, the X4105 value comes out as -2.9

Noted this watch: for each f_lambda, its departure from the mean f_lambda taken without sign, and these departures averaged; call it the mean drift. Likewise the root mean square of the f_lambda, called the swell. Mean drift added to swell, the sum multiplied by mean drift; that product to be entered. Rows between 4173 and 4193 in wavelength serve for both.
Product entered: 49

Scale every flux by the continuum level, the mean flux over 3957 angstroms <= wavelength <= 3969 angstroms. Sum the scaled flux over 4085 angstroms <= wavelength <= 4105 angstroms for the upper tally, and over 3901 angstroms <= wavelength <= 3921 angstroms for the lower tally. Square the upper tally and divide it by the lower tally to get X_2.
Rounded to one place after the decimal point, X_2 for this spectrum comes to 14.2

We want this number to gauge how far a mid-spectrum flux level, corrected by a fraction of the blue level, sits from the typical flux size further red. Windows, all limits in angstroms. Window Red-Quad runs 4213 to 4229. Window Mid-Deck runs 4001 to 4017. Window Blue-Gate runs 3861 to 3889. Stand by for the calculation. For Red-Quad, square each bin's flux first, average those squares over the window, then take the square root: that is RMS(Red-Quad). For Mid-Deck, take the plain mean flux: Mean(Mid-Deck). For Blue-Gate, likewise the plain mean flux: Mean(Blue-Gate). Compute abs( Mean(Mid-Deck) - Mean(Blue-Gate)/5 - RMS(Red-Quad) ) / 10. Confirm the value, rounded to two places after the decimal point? 0.39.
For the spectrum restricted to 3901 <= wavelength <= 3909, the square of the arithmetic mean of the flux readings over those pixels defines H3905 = 634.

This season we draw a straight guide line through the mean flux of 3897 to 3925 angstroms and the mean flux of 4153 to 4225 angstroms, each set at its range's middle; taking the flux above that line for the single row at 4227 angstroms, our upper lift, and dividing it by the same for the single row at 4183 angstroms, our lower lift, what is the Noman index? -15.0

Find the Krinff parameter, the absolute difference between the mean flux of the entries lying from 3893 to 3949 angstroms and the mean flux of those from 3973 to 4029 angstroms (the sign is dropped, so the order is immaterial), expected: 12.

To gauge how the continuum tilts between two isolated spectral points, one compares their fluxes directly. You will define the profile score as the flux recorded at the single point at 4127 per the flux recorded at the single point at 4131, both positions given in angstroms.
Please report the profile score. 1.0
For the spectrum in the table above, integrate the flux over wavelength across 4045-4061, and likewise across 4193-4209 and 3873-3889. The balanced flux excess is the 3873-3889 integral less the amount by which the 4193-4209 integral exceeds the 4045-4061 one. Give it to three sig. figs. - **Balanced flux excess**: 345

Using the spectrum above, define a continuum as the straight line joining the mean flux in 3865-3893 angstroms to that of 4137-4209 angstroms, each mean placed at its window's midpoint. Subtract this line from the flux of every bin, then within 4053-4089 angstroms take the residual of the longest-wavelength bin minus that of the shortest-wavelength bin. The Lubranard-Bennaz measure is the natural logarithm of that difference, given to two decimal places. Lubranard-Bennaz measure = 1.35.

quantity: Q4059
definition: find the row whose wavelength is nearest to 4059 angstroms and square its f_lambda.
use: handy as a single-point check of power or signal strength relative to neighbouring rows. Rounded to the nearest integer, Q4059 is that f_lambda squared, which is 1213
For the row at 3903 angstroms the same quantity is 630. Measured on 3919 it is 610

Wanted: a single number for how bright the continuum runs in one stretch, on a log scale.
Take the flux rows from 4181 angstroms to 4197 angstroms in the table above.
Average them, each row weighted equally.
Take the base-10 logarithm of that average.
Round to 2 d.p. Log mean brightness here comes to 1.57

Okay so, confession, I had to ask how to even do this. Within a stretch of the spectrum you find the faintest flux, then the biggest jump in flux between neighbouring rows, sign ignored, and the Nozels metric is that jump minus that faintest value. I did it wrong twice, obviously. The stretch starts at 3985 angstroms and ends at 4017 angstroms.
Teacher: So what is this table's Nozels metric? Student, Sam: -29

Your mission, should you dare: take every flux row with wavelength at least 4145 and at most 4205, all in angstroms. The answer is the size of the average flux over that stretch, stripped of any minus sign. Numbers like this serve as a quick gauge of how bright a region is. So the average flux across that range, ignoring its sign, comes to 36.5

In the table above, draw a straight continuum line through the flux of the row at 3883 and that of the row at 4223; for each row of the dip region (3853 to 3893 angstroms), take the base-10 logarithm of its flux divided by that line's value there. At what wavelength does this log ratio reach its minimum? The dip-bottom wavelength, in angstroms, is 3887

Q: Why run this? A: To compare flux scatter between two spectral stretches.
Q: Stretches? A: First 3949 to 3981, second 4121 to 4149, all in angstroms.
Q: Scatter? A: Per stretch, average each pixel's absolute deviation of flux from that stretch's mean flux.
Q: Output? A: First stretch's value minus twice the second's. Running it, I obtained 4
